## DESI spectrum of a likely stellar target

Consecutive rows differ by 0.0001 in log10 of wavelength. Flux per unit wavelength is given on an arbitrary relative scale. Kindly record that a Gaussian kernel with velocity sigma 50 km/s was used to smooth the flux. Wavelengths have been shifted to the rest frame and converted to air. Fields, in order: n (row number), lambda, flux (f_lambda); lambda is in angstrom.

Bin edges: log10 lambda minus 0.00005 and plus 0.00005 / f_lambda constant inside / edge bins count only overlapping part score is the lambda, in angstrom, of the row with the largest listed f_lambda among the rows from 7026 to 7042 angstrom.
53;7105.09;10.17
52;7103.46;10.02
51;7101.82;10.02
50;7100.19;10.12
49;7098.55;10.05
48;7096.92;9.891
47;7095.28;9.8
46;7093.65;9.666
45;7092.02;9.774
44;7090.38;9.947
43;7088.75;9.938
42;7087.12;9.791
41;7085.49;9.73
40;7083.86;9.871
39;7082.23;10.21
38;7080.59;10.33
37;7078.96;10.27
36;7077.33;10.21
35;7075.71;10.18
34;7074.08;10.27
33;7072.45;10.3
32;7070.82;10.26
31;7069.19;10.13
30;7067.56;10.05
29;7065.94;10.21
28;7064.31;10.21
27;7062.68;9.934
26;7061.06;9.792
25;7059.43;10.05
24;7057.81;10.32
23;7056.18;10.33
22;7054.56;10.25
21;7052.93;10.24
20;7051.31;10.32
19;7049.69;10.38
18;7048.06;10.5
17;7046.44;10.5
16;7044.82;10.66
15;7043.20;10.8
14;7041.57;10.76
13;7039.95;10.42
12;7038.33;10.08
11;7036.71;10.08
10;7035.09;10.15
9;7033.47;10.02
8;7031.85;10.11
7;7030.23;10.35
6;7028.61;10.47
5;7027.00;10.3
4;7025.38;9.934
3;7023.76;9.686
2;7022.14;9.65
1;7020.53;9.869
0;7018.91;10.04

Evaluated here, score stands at 7041.57 angstrom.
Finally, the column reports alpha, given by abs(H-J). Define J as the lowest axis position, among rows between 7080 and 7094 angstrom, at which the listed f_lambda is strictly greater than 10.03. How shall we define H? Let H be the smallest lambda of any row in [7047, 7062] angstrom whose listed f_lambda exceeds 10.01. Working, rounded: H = 7048.06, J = 7080.59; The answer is 32.5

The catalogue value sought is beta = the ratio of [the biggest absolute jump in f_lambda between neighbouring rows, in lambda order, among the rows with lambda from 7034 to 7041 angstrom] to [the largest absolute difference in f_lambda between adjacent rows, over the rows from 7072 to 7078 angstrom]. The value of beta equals 3.78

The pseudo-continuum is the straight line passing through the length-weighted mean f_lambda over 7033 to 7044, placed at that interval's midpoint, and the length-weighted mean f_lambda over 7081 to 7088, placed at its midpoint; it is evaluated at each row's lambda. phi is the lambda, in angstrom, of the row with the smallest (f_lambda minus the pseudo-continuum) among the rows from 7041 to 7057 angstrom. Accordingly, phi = 7052.93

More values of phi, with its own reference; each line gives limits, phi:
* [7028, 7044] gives 7033.47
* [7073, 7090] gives 7085.49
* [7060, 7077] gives 7061.06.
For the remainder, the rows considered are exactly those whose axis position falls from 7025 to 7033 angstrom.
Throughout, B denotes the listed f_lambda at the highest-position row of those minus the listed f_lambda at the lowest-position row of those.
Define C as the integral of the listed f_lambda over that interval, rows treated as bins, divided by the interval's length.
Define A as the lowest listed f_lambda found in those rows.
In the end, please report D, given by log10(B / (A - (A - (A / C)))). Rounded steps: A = 9.934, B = 0.176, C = 10.2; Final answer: -0.74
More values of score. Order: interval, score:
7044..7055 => 7044.82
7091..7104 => 7100.19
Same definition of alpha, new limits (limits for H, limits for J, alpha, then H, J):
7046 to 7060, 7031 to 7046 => 14.6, 7046.44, 7031.85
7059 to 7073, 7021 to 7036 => 32.4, 7059.43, 7027.00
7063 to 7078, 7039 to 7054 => 24.4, 7064.31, 7039.95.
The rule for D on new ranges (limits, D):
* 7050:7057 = -2.00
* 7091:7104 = -0.60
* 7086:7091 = -0.80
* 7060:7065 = -0.37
